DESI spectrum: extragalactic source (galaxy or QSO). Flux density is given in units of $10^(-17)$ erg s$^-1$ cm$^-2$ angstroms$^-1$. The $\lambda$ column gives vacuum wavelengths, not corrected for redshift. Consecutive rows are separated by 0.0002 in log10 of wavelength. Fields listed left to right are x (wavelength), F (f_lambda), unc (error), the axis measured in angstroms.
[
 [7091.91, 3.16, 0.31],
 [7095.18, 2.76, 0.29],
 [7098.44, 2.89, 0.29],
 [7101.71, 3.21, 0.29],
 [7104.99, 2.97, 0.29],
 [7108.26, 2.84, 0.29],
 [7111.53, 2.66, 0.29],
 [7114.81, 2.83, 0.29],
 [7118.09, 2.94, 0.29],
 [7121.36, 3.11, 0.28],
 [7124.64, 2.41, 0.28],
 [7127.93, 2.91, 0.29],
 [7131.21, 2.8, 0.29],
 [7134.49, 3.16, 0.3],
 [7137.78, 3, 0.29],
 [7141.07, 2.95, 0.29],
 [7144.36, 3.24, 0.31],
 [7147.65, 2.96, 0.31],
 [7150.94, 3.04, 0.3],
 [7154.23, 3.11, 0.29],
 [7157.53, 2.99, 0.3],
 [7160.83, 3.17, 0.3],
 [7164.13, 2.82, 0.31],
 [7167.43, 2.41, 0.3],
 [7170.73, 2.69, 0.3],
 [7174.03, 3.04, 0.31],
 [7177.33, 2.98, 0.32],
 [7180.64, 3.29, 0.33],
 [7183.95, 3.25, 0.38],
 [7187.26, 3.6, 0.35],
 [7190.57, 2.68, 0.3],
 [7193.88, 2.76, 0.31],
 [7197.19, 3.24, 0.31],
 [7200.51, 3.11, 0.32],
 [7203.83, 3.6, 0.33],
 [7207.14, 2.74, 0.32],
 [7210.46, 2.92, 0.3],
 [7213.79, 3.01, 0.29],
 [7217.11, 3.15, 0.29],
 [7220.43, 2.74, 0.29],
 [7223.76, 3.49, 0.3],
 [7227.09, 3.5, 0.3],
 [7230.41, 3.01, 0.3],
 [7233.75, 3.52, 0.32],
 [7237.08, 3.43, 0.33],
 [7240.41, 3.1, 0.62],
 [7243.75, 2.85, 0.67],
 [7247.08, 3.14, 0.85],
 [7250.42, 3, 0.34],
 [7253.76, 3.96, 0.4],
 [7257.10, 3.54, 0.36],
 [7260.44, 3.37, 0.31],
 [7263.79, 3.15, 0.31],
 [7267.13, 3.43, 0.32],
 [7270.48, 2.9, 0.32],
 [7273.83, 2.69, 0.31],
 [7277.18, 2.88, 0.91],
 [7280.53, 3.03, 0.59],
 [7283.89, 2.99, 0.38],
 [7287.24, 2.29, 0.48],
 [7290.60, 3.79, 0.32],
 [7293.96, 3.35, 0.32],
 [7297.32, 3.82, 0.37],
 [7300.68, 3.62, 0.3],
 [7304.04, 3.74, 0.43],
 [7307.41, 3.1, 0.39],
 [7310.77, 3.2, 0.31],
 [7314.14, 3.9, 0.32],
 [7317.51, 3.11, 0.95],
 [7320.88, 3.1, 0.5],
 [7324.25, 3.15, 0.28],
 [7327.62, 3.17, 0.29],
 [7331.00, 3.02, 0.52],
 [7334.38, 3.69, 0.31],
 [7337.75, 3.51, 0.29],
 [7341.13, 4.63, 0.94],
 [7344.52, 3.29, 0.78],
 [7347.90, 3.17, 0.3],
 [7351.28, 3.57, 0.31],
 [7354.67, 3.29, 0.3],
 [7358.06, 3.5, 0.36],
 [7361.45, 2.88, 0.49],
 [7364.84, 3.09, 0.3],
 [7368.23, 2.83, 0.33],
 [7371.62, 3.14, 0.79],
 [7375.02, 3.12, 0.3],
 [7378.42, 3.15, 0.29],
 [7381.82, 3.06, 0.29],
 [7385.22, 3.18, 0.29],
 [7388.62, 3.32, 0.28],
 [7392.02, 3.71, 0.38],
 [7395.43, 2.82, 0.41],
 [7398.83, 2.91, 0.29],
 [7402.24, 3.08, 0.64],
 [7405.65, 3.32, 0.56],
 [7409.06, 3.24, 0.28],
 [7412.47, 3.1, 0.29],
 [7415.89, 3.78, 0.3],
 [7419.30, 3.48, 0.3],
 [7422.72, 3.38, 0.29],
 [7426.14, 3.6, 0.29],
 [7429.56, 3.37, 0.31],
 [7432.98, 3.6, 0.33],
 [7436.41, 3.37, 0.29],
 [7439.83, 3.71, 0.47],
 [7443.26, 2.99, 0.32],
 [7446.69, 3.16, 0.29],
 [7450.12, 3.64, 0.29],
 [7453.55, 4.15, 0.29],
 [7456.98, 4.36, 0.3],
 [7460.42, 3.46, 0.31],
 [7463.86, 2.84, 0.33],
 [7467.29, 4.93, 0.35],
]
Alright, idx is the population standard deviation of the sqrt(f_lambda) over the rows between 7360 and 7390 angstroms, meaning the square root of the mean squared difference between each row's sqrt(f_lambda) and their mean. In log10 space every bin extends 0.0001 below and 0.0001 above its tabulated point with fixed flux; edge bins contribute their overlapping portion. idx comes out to 0.041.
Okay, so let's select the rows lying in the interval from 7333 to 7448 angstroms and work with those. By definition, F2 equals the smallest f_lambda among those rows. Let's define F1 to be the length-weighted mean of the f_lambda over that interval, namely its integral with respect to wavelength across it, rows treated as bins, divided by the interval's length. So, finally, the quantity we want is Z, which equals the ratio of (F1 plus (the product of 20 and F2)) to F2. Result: 21.18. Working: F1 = 3.32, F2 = 2.82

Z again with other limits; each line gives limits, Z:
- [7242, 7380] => 21.43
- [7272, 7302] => 21.38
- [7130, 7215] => 21.25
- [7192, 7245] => 21.14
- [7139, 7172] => 21.22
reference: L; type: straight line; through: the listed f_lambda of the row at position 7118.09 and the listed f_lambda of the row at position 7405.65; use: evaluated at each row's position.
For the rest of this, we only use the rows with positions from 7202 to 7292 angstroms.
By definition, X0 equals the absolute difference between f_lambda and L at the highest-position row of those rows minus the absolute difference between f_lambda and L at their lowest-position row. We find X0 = 0.1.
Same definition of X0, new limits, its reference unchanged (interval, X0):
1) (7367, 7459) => 0.5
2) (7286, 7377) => -0.7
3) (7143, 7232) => -0.2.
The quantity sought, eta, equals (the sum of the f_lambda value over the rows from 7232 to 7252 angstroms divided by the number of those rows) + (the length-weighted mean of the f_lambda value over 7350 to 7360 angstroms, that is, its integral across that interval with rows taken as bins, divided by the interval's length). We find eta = 6.6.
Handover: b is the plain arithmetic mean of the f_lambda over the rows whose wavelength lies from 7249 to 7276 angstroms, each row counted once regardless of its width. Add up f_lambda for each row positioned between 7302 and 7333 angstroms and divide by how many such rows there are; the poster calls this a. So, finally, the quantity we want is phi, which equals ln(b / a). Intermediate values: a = 3.28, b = 3.3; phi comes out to -0.007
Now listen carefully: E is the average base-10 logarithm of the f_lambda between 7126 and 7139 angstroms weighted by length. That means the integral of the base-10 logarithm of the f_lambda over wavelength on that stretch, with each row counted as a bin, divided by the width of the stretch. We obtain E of 0.47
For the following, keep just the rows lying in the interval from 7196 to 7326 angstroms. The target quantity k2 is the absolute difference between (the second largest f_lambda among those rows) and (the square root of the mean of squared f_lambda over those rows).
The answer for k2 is 0.66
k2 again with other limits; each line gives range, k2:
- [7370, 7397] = 0.12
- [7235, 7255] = 0.16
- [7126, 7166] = 0.15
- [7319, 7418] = 0.49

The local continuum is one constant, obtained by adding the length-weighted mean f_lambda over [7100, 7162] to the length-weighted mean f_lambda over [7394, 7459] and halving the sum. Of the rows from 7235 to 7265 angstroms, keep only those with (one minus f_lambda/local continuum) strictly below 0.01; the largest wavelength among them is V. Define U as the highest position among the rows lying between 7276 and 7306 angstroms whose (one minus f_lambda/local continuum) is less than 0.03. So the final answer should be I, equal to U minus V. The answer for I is 43.6 angstroms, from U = 7304.04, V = 7260.44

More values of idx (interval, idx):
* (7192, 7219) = 0.074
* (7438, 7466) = 0.133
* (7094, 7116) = 0.047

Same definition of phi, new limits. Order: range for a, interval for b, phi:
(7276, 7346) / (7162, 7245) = -0.085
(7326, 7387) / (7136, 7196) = -0.094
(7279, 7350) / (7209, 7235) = -0.061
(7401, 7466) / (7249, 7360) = -0.036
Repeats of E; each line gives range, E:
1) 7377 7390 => 0.50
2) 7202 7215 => 0.48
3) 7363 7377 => 0.48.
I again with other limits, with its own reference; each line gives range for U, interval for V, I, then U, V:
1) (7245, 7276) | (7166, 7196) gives 79.9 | 7267.13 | 7187.26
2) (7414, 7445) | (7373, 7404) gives 47.8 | 7439.83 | 7392.02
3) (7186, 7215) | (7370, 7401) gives -188.2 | 7203.83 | 7392.02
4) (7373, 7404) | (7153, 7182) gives 211.4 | 7392.02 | 7180.64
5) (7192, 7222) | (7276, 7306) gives -86.9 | 7217.11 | 7304.04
